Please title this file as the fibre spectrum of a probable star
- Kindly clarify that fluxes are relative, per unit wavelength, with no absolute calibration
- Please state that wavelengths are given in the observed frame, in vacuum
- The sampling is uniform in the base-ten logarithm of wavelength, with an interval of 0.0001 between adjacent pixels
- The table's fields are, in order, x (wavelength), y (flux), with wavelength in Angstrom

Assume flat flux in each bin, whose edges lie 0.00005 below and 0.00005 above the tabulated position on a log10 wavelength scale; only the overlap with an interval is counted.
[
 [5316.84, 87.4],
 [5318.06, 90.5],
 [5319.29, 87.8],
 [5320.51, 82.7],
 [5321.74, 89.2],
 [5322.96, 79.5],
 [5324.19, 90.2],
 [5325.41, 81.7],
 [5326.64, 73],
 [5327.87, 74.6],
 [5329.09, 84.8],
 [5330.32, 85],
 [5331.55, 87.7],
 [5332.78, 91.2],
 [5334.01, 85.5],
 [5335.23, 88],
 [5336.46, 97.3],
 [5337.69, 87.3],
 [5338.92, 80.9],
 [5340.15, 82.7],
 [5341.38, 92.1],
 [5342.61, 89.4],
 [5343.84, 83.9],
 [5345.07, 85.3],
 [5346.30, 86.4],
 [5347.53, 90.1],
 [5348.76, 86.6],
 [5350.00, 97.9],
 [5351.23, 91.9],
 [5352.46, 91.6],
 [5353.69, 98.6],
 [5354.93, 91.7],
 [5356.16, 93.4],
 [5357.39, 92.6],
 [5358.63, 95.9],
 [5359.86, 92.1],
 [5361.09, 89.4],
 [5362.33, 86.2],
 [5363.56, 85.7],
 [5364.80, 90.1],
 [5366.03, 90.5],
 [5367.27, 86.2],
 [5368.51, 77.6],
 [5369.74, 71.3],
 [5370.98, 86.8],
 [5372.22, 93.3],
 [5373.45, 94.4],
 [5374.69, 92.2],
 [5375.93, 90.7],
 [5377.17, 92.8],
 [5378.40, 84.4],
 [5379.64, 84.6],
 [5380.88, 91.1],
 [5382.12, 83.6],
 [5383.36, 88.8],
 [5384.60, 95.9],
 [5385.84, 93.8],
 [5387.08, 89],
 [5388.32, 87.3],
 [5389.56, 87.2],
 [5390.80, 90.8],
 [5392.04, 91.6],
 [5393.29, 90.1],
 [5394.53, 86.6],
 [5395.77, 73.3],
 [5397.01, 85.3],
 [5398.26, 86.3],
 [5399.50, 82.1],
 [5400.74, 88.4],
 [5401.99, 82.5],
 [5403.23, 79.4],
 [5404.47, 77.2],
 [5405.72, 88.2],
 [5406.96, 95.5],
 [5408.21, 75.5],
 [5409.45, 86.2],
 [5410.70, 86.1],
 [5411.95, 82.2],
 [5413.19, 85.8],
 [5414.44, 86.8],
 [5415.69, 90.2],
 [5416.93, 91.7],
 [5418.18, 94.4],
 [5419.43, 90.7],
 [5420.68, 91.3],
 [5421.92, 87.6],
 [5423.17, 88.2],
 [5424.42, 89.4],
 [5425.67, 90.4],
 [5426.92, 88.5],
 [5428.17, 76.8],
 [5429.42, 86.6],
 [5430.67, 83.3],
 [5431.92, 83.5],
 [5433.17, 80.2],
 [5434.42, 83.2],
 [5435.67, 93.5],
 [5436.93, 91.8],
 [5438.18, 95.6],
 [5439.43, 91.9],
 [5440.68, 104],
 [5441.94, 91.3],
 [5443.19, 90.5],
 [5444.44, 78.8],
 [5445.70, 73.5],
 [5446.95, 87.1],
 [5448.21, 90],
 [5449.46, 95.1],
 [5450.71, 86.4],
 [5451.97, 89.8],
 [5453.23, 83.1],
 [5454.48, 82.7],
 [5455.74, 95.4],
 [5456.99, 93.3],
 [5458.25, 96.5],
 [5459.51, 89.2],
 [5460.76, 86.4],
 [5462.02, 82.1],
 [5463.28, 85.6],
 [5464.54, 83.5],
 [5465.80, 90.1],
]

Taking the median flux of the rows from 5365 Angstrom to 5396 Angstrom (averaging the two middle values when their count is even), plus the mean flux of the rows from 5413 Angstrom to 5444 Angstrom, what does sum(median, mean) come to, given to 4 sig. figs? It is 178.1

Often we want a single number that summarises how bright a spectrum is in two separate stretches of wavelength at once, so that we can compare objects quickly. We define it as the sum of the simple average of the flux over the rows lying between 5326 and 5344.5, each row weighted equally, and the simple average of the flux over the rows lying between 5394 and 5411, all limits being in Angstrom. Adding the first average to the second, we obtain 169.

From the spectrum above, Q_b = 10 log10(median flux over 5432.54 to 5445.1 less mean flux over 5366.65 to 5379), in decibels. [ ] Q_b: 7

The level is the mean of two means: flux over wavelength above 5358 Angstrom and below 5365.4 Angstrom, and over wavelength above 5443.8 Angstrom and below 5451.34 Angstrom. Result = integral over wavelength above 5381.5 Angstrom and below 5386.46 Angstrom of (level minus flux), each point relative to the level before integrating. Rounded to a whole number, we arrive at -15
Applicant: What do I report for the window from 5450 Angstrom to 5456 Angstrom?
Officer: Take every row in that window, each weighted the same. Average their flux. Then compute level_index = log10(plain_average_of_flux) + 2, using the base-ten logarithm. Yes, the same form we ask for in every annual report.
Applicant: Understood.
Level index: 3.94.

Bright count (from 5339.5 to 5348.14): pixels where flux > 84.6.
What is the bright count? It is 5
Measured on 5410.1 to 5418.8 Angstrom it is 6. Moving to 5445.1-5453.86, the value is 5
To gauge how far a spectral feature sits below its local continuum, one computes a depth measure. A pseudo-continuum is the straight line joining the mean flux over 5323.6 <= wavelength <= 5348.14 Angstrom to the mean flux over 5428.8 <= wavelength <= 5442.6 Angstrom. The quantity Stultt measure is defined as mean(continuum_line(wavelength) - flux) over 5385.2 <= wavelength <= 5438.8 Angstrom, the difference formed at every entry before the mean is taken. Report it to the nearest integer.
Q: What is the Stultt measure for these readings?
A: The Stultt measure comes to 2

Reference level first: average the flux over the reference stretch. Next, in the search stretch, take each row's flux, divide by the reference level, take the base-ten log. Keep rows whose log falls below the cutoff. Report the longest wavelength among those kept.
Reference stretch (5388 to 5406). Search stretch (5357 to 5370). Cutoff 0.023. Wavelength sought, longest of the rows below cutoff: 5369.74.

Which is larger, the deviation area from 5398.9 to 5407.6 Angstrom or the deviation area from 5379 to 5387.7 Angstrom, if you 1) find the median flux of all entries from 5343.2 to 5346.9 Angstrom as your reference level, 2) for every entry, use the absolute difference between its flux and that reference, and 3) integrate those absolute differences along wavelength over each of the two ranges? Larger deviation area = 45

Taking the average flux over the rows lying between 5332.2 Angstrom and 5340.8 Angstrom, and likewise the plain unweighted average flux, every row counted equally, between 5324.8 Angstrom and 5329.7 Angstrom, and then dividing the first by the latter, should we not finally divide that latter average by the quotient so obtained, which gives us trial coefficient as 70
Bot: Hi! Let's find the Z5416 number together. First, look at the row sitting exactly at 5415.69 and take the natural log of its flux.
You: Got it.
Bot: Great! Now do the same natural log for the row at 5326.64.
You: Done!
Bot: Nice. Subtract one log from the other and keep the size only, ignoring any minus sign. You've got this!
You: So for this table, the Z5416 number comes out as 0.21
